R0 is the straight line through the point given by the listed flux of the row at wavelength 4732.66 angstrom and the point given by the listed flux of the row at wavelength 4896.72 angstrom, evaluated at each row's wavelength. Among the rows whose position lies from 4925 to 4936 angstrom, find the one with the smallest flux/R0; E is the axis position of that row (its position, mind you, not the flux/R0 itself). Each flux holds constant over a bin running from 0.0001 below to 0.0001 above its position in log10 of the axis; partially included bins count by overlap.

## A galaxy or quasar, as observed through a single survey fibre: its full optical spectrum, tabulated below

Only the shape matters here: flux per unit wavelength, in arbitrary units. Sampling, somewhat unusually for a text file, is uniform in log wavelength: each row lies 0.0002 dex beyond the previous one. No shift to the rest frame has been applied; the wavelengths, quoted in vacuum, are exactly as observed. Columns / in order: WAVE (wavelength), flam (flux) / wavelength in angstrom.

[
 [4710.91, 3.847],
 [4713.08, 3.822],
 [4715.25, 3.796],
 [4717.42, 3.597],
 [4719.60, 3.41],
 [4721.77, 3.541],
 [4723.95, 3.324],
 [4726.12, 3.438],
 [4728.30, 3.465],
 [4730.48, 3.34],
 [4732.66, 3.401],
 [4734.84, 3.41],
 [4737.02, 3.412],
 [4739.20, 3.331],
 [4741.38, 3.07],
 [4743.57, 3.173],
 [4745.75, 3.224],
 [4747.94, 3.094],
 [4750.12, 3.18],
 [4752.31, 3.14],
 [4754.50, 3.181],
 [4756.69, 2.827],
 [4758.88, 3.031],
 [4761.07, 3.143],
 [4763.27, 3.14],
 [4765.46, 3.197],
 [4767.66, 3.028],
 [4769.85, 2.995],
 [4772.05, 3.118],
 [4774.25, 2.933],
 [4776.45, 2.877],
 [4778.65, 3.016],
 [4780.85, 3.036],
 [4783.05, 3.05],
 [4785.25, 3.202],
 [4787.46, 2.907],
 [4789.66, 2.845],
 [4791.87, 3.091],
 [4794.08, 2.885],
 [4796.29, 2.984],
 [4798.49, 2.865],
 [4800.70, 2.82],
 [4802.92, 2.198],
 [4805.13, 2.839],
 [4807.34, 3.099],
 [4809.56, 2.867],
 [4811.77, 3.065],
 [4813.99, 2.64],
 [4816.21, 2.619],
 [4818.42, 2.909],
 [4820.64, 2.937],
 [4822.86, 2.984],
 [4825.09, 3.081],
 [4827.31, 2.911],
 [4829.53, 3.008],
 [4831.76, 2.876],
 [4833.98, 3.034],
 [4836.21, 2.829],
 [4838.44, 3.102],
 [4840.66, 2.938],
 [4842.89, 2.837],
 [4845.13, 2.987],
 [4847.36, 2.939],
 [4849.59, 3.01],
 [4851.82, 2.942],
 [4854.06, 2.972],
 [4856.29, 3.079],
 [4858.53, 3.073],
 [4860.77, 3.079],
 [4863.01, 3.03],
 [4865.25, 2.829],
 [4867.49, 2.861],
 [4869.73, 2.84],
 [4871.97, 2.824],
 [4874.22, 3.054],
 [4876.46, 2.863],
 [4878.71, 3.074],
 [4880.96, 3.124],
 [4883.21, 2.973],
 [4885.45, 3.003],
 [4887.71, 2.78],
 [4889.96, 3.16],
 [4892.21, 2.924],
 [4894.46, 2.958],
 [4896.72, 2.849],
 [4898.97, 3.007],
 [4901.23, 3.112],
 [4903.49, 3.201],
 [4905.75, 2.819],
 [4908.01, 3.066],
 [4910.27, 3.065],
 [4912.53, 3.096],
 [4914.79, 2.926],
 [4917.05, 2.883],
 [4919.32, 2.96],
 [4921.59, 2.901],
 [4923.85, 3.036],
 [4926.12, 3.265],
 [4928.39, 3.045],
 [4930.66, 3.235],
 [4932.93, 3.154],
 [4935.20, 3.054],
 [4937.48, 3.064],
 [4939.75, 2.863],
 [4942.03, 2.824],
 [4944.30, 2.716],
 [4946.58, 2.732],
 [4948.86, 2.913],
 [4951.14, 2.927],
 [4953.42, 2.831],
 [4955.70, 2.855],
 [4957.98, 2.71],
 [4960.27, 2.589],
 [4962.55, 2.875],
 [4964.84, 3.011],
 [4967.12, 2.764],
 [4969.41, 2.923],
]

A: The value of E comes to 4928.39 angstrom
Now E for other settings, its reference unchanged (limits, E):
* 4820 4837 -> 4836.21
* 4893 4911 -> 4896.72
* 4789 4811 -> 4802.92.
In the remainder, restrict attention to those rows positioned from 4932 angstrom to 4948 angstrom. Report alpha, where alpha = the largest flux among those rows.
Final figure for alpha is 3.154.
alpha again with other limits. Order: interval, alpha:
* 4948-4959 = 2.927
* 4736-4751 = 3.412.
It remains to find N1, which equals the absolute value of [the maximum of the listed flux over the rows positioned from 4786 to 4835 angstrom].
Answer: 3.10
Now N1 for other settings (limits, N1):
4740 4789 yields 3.22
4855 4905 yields 3.20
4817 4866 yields 3.10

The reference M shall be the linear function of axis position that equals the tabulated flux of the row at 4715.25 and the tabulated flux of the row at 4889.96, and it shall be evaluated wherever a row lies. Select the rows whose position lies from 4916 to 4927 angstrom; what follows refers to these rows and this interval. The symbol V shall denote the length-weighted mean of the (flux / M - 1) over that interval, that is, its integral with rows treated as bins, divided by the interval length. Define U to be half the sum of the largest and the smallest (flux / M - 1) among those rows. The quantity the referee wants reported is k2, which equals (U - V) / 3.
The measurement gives 0.008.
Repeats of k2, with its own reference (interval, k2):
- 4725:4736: -0.001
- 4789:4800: 0.002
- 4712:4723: -0.002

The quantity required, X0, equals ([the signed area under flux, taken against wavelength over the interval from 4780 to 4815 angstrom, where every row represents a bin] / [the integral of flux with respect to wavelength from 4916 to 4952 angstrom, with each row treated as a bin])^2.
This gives 0.90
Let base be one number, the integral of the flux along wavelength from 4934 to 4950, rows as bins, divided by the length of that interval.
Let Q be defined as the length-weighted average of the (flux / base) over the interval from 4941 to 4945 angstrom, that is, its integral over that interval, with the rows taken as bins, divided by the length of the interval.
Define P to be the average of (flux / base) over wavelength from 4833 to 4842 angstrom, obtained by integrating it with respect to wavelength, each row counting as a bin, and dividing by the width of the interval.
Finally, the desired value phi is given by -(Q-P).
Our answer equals 0.067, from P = 1.03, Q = 0.96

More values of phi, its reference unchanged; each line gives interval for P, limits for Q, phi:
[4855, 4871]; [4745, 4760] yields -0.043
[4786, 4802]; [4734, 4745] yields -0.127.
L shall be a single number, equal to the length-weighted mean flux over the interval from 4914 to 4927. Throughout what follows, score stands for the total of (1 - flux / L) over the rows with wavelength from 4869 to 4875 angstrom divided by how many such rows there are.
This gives 0.029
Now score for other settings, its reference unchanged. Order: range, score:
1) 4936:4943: 0.025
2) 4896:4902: 0.001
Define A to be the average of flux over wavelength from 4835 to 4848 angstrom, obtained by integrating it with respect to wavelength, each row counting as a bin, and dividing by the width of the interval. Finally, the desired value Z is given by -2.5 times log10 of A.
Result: -1.17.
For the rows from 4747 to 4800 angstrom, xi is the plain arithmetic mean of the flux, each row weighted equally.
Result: 3.03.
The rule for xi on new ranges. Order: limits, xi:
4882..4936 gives 3.02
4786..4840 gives 2.89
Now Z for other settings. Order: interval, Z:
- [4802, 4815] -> -1.12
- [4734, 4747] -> -1.28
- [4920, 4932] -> -1.23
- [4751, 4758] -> -1.21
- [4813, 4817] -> -1.05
